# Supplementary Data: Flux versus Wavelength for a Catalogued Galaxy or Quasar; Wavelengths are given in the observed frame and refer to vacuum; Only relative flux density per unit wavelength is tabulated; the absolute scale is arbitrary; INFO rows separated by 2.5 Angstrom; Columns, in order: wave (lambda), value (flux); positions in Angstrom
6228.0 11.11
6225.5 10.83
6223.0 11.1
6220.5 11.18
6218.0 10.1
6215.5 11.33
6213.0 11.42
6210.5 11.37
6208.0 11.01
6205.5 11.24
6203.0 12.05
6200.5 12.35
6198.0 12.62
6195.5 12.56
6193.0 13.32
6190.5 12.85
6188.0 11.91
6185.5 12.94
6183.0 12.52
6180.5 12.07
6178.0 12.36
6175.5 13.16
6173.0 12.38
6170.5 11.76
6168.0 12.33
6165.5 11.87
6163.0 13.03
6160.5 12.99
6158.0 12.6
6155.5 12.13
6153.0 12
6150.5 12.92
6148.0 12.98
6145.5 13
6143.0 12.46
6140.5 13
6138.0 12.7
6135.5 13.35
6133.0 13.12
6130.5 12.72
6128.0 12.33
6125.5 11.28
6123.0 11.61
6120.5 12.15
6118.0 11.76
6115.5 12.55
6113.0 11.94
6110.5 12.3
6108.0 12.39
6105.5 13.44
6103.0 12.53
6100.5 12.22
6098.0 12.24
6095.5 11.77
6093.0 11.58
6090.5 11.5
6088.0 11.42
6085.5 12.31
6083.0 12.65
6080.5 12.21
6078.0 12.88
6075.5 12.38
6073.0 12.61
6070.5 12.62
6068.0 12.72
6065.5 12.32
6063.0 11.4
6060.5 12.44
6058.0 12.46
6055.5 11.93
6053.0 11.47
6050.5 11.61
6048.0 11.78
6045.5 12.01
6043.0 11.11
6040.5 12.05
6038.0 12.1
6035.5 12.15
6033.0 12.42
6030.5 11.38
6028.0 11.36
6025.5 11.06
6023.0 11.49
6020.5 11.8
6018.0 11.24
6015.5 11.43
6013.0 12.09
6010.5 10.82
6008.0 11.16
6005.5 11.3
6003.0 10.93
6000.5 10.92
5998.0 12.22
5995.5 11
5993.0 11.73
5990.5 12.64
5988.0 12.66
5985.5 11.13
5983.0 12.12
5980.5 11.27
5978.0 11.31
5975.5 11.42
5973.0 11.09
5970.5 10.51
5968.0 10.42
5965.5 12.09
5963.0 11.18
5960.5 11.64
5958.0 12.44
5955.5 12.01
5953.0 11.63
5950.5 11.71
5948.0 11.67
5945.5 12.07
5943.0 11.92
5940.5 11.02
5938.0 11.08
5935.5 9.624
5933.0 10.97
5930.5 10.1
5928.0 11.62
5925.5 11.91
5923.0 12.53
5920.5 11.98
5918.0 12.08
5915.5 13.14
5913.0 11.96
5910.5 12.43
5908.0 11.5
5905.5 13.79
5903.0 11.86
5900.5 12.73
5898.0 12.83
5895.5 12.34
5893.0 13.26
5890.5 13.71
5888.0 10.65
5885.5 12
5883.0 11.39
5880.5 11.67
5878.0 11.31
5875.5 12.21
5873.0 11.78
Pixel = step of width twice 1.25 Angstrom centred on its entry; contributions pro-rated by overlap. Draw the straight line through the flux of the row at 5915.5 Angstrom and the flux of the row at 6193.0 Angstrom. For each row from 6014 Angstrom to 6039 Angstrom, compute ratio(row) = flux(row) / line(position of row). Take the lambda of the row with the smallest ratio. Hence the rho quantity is 6025.5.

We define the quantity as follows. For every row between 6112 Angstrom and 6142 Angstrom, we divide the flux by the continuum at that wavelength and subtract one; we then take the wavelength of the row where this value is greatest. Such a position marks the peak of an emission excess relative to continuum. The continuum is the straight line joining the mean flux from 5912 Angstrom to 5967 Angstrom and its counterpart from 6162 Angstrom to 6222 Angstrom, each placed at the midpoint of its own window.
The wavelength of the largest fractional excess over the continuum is 6135.5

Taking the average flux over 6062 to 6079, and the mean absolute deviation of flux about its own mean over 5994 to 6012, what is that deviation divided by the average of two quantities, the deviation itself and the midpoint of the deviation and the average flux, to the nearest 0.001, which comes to 0.097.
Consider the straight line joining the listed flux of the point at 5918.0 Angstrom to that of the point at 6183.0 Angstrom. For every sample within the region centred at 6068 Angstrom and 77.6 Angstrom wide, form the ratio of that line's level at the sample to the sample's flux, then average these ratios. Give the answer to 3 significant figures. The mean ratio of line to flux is 1.02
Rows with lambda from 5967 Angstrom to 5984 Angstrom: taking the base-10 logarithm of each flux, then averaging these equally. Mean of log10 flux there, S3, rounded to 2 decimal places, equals 1.05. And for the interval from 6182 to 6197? 1.10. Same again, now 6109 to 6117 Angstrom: 1.09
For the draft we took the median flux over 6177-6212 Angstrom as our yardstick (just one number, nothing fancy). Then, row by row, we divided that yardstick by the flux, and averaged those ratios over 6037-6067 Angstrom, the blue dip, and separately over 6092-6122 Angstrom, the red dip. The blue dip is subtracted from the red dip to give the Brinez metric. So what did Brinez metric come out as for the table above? -0.029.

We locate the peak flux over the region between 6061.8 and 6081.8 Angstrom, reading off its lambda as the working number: 6078.0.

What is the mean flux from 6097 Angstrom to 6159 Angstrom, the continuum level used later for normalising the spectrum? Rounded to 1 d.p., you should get 12.5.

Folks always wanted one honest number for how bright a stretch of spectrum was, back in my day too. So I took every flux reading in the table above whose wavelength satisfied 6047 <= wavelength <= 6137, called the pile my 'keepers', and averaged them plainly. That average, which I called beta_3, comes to 12.2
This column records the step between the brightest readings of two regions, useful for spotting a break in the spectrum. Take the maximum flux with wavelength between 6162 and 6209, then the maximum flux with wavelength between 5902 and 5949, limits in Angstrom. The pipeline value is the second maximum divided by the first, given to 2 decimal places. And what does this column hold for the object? 1.04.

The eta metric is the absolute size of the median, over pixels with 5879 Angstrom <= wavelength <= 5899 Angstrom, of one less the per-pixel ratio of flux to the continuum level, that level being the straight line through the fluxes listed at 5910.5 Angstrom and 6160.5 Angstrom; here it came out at 0.017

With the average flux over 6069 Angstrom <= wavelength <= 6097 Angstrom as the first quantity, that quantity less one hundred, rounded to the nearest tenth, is -87.8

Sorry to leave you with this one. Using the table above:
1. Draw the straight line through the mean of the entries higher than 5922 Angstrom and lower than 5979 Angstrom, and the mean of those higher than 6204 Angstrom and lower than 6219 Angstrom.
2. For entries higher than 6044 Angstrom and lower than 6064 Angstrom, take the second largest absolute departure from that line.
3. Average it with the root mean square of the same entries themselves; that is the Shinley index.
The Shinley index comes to 6.5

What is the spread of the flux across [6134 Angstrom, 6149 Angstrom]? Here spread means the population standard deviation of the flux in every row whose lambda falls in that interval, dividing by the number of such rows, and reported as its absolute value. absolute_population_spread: 0.28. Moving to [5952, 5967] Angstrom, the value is 0.40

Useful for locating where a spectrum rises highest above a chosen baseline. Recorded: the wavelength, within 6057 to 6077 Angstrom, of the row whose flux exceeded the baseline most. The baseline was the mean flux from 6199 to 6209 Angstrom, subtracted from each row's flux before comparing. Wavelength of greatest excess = 6068.0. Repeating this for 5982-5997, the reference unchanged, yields 5988.0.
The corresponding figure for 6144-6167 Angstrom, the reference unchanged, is 6163.0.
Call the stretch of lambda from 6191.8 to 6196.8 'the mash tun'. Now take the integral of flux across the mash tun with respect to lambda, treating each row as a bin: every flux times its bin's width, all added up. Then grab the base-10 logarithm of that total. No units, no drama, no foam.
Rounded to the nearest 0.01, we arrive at 1.81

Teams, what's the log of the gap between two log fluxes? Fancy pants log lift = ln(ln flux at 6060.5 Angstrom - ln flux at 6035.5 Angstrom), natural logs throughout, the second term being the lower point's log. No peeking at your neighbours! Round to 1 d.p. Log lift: -3.7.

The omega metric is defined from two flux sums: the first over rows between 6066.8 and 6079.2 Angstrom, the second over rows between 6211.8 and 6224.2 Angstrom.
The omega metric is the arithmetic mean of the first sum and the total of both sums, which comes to 91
